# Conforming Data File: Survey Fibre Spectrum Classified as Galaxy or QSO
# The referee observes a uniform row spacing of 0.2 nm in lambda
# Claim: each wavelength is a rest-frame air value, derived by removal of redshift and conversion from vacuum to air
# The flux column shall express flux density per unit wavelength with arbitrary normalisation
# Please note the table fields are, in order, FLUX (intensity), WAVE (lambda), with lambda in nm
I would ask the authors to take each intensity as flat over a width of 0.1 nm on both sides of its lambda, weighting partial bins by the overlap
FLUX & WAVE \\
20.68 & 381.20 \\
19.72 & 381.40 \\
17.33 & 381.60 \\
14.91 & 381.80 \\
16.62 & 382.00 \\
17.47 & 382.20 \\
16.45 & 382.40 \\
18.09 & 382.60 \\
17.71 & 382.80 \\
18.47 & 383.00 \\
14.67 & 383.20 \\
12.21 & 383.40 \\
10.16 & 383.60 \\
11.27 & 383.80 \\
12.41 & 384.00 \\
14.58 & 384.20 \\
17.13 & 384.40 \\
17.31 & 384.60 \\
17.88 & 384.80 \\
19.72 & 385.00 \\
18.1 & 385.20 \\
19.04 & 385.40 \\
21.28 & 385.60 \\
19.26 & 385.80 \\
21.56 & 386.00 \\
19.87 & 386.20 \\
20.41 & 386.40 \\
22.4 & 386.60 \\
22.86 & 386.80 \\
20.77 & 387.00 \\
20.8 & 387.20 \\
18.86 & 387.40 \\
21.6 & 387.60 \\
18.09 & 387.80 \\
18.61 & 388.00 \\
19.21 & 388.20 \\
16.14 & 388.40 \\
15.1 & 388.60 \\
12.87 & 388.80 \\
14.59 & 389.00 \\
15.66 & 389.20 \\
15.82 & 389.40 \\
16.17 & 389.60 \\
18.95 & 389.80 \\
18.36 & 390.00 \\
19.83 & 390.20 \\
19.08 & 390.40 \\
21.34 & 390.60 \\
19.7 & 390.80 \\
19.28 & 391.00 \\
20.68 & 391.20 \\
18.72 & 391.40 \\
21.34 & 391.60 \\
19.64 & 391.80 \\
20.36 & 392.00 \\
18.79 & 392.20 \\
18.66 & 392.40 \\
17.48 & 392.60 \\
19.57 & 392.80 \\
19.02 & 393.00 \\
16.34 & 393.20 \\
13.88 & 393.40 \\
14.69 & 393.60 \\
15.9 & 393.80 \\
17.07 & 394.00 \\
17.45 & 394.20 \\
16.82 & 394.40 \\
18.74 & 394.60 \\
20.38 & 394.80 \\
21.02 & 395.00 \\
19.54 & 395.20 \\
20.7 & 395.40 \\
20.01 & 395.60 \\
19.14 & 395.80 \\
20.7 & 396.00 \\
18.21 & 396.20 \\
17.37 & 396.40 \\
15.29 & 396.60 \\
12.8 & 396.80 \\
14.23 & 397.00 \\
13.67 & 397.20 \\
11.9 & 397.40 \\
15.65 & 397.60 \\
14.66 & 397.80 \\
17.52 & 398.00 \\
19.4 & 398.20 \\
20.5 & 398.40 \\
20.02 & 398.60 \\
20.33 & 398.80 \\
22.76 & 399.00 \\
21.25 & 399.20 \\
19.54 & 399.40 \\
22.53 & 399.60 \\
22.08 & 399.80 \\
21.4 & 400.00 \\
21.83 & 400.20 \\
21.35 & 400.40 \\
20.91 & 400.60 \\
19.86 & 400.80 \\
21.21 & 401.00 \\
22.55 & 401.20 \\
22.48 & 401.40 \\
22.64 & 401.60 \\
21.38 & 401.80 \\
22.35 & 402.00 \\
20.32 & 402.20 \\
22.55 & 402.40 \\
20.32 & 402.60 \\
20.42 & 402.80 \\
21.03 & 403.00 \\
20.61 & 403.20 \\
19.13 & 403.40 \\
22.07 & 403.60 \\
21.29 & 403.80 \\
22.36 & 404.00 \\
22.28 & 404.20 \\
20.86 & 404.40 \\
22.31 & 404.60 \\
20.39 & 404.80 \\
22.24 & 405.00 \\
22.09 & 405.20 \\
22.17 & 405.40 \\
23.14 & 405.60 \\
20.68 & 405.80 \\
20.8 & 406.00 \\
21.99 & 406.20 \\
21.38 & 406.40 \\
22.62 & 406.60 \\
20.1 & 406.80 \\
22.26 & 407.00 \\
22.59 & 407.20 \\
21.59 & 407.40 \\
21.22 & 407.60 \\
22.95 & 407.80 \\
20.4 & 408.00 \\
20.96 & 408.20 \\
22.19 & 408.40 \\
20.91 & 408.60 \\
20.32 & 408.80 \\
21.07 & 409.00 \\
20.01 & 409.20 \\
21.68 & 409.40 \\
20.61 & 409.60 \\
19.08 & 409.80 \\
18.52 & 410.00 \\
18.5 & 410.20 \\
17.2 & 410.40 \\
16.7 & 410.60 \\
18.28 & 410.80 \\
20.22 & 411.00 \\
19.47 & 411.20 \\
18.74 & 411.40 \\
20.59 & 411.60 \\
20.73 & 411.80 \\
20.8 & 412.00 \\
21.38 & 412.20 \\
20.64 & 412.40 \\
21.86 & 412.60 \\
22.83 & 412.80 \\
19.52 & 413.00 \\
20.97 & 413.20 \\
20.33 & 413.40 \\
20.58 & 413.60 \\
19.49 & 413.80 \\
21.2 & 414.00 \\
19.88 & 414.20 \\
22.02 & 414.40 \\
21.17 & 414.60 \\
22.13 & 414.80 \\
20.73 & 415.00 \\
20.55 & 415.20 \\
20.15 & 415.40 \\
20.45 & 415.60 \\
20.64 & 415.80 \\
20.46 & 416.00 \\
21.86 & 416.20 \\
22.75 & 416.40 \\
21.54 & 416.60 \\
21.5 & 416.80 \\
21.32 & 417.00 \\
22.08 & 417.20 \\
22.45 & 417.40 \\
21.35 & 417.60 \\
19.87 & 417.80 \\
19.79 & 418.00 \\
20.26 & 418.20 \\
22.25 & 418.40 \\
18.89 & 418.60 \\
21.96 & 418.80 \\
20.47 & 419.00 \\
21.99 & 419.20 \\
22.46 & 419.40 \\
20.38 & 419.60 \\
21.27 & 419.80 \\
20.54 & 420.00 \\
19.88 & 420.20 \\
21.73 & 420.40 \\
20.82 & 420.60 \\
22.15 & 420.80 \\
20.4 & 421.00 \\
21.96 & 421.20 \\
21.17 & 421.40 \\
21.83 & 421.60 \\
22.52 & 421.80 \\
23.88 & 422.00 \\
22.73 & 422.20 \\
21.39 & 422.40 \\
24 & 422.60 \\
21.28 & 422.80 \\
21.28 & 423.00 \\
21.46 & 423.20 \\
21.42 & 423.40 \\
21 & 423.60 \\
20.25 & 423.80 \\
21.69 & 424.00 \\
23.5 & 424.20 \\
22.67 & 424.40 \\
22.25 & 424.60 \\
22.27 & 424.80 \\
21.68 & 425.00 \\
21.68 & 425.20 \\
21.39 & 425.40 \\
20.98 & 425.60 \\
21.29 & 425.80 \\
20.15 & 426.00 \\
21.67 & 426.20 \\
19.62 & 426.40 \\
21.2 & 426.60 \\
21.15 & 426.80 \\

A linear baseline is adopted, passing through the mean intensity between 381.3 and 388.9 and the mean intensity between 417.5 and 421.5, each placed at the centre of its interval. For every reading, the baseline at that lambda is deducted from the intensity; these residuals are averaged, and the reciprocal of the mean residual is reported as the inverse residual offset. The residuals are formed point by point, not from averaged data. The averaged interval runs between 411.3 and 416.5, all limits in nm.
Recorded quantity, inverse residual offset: 2.4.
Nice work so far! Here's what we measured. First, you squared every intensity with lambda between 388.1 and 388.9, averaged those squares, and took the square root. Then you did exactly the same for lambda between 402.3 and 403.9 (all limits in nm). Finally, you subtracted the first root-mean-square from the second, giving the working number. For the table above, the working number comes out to 5.0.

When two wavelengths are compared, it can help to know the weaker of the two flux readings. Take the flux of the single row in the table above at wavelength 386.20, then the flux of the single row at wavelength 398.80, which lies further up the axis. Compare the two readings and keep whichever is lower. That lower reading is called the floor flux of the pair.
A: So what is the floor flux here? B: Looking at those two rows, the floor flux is 19.9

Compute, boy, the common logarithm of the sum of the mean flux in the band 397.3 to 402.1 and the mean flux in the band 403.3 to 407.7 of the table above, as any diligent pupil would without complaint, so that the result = 1.62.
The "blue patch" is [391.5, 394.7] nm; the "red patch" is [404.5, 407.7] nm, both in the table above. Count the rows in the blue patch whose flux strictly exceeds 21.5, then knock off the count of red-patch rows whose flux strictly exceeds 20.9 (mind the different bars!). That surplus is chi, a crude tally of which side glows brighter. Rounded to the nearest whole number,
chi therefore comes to -12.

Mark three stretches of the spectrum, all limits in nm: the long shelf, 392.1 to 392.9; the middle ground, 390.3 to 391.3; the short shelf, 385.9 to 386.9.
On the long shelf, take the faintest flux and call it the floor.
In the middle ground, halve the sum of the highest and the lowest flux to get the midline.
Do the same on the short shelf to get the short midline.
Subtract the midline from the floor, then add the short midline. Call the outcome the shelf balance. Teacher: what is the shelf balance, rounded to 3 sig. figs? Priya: 18.6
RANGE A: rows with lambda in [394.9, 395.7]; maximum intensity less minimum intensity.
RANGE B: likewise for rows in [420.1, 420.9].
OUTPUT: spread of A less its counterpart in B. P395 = -0.8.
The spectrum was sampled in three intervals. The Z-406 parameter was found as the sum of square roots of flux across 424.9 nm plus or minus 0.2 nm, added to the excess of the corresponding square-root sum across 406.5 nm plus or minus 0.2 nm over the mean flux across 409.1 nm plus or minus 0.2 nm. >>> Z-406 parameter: -1.8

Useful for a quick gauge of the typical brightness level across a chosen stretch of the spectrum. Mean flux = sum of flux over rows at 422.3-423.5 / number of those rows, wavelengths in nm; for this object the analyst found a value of 21.8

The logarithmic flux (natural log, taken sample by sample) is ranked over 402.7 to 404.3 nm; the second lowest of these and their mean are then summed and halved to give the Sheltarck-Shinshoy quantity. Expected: 3.03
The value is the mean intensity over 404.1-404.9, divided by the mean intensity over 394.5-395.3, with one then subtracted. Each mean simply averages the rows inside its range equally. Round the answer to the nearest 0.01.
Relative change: 0.08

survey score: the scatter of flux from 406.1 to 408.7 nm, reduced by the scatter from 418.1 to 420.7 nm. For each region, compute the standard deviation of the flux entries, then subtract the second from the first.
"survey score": -0.16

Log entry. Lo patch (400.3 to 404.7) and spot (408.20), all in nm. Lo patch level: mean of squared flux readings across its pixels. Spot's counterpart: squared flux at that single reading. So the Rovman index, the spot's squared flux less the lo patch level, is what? -19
